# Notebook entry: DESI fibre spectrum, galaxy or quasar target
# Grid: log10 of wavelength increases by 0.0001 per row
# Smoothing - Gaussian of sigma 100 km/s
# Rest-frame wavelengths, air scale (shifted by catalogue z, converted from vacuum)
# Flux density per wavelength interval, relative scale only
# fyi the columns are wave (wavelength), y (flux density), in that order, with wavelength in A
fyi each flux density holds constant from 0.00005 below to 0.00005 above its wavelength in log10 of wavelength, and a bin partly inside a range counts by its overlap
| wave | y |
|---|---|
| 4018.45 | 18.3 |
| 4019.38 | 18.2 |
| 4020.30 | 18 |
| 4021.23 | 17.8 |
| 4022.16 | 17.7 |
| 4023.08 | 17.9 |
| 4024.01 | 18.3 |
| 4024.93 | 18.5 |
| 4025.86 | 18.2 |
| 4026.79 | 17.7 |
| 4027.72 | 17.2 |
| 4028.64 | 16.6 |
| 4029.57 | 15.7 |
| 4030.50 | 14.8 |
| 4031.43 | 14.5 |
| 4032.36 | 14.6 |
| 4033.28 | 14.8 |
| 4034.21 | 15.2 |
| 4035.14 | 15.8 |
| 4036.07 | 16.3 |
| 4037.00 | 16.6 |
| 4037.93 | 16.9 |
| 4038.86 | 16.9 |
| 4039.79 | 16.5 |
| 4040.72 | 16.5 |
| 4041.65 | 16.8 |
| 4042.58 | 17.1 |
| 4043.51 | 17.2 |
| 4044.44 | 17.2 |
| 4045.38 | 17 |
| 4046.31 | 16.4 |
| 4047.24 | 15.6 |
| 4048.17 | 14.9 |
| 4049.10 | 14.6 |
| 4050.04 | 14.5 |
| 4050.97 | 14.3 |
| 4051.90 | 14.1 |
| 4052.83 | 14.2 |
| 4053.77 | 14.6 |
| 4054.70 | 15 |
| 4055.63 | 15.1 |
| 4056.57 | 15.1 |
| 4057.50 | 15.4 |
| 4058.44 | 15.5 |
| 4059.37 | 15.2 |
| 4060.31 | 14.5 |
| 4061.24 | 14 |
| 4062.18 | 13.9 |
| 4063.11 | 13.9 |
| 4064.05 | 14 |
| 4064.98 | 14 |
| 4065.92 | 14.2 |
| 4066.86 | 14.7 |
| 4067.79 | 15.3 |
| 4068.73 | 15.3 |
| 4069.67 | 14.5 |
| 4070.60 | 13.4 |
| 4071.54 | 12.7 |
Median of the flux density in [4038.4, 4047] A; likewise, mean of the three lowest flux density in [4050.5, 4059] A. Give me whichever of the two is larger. 16.90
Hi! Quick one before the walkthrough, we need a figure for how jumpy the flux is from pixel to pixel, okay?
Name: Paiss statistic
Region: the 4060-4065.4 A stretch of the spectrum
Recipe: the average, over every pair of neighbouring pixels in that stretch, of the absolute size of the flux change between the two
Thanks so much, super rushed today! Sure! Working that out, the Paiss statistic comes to 0.14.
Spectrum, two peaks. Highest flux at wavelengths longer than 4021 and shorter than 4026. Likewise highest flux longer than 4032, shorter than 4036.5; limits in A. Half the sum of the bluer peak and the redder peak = 17.4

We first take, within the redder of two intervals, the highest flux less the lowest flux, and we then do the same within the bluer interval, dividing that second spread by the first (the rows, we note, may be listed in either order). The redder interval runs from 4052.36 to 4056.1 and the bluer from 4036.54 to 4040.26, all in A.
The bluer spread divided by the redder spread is 0.44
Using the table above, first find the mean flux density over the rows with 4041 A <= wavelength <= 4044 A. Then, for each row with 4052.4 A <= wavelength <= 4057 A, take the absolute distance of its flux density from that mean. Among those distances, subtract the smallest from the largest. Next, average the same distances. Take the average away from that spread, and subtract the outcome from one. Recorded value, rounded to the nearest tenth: 2.3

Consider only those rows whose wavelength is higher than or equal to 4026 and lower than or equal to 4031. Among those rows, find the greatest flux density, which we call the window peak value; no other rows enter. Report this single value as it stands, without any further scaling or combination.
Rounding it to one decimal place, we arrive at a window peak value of 17.7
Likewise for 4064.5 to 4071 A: 15.3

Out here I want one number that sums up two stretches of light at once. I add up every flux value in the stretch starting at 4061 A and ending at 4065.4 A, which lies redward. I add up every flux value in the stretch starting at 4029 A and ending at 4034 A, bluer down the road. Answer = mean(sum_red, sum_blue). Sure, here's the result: 72.1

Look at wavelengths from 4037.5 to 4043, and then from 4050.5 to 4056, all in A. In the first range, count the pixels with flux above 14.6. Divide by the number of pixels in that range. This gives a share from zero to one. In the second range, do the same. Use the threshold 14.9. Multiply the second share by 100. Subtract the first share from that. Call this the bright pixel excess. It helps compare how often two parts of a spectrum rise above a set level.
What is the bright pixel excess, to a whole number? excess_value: 32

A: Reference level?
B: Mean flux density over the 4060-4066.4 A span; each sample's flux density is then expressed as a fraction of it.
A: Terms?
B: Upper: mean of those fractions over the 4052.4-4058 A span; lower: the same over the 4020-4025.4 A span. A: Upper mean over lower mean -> 0.83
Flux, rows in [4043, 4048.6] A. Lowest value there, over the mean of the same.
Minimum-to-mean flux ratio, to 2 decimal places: 0.91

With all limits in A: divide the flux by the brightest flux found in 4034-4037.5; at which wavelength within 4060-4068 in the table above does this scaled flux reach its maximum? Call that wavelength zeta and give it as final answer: 4067.79 A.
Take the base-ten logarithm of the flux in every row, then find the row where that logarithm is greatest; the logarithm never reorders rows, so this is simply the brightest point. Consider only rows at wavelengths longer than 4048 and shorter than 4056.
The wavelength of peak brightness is 4055.63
